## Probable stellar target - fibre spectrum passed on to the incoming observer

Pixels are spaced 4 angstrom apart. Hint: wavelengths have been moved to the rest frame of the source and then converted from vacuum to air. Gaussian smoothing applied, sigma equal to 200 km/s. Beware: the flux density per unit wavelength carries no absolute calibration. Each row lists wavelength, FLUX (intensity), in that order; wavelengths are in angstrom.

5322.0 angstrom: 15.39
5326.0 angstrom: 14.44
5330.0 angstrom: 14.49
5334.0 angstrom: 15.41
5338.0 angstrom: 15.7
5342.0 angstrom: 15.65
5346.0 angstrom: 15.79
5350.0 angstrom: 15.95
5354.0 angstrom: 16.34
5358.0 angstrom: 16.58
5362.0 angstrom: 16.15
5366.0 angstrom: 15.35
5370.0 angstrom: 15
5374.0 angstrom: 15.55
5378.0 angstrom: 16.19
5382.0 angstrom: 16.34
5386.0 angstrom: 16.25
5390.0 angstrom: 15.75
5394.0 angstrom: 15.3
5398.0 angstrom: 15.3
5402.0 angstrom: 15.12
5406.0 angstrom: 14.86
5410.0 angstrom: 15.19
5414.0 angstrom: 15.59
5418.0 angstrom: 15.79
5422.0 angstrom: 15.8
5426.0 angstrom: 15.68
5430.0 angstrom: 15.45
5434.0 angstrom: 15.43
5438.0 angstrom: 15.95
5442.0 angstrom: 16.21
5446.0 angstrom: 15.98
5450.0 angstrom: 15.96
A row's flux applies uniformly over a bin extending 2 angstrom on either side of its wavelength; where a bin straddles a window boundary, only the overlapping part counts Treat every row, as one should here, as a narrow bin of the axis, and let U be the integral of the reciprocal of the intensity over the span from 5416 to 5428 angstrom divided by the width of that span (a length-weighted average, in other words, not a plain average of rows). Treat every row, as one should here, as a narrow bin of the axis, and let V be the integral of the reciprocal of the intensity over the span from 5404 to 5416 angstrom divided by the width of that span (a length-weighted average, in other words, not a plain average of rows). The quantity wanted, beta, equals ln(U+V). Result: -2.046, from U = 0.0635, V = 0.0658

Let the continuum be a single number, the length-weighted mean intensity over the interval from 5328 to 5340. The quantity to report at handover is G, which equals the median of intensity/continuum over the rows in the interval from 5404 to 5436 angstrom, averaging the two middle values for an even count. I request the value 1.021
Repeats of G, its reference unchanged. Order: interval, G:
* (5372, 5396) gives 1.051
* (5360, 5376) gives 1.016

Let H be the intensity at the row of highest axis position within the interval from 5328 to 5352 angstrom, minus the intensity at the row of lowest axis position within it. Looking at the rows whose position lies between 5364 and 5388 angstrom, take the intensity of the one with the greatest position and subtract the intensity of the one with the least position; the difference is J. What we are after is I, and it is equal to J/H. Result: 0.6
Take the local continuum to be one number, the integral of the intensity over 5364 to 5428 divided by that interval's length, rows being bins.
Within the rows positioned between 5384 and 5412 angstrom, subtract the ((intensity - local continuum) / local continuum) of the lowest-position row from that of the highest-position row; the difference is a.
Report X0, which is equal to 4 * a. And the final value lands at -0.27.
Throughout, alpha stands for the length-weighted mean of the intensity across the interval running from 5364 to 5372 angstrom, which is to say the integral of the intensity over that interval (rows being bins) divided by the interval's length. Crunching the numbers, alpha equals 15.2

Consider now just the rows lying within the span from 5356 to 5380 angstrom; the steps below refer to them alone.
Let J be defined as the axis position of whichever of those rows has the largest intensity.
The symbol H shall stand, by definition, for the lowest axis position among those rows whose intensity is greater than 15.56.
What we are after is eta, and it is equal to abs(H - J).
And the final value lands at 0 angstrom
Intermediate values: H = 5358.0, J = 5358.0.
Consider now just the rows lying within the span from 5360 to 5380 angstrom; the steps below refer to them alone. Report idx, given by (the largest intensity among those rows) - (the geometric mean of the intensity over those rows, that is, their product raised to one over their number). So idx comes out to 0.55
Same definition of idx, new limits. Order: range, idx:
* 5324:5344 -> 0.57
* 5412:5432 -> 0.14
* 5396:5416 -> 0.38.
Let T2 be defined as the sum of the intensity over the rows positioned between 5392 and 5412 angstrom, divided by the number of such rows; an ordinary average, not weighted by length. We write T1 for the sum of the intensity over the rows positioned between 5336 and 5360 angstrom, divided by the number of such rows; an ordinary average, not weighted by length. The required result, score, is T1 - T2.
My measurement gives 0.8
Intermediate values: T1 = 16.0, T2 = 15.2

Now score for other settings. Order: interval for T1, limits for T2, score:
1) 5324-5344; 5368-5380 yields -0.4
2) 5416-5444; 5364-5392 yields 0.0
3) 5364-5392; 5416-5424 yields 0.0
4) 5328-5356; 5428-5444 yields -0.1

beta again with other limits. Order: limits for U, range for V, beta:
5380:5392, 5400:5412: -2.052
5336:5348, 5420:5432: -2.059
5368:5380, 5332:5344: -2.053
